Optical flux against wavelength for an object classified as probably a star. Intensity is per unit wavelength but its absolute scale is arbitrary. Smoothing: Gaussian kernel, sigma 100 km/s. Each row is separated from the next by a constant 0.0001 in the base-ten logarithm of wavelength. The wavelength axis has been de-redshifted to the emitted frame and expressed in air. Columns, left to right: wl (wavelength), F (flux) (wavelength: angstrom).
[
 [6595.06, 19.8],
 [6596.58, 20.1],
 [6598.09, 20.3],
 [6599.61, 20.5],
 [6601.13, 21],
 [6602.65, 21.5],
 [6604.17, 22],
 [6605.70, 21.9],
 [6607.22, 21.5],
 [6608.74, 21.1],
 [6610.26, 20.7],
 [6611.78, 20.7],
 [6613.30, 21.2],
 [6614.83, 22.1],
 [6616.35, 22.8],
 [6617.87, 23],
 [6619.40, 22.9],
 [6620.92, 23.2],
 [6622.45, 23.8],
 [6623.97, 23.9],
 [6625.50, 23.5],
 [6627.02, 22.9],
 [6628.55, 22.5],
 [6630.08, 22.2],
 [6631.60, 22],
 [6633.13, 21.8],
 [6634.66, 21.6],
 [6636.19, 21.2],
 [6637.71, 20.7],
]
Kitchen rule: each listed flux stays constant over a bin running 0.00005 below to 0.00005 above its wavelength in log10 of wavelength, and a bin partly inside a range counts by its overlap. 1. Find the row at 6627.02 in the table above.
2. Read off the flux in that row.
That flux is 22.9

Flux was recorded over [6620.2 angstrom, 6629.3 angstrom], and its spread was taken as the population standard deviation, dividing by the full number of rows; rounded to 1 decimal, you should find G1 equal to 0.5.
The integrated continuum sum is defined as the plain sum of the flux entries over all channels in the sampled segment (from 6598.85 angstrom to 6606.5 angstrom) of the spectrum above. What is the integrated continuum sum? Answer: 107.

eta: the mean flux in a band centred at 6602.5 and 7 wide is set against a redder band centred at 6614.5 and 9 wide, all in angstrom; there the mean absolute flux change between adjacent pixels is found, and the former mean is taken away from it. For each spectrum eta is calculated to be -20.9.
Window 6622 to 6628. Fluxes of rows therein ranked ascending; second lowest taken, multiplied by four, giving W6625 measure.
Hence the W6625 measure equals 94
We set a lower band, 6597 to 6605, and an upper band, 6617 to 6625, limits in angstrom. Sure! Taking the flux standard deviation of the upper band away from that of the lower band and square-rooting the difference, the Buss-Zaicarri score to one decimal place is 0.5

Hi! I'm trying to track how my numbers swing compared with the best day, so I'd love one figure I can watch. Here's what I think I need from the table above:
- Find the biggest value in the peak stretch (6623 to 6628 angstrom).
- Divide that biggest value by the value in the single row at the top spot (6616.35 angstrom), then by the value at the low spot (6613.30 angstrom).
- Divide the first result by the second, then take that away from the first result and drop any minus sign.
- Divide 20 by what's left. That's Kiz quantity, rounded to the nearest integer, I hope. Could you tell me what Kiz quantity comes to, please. 169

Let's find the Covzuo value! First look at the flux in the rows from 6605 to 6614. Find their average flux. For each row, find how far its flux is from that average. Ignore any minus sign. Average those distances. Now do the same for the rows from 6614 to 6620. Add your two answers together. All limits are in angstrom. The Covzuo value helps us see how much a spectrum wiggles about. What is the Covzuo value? 0.65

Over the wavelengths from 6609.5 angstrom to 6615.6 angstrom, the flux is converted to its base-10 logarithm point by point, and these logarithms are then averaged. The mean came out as 1.33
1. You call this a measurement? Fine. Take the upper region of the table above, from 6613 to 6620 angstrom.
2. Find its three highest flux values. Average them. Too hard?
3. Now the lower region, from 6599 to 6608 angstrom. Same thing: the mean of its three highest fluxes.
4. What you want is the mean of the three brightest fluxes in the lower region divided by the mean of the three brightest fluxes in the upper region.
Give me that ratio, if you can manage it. 0.95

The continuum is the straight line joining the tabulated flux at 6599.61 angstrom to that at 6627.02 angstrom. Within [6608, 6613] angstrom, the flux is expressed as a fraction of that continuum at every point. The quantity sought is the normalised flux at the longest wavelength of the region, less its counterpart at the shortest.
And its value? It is -0.03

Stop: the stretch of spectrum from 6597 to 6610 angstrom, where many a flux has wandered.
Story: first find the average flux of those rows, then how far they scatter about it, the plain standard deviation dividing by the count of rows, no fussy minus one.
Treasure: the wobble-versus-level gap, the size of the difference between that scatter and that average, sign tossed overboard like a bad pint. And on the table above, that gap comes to 20.6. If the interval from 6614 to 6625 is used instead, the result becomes 22.5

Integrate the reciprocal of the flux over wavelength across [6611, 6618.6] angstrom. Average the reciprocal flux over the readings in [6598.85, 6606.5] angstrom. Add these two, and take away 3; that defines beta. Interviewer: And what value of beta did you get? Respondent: -2.61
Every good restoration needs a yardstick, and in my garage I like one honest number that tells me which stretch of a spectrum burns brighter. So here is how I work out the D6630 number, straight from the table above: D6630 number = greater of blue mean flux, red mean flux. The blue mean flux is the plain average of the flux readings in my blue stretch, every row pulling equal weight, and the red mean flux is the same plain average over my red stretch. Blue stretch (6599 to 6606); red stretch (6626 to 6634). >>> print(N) 22.3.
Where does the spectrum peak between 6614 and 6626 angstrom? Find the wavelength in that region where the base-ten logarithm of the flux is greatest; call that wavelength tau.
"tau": 6623.97 angstrom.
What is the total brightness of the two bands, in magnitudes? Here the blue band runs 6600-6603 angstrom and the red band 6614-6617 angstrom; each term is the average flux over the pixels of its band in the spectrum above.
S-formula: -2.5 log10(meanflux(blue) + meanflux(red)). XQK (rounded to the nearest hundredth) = -4.10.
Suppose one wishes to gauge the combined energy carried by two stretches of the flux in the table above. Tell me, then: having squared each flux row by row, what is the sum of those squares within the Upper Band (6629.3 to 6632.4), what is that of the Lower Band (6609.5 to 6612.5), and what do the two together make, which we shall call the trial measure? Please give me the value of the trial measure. 1834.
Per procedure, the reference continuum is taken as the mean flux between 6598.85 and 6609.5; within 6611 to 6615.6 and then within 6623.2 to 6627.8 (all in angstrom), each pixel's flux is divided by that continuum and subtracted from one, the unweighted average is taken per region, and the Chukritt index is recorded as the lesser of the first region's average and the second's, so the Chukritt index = -0.10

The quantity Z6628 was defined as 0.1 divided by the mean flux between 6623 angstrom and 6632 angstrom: 0.0044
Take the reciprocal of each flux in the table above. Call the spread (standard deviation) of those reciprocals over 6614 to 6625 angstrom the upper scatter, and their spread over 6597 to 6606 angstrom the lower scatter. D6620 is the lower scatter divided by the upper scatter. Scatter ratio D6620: 1.4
